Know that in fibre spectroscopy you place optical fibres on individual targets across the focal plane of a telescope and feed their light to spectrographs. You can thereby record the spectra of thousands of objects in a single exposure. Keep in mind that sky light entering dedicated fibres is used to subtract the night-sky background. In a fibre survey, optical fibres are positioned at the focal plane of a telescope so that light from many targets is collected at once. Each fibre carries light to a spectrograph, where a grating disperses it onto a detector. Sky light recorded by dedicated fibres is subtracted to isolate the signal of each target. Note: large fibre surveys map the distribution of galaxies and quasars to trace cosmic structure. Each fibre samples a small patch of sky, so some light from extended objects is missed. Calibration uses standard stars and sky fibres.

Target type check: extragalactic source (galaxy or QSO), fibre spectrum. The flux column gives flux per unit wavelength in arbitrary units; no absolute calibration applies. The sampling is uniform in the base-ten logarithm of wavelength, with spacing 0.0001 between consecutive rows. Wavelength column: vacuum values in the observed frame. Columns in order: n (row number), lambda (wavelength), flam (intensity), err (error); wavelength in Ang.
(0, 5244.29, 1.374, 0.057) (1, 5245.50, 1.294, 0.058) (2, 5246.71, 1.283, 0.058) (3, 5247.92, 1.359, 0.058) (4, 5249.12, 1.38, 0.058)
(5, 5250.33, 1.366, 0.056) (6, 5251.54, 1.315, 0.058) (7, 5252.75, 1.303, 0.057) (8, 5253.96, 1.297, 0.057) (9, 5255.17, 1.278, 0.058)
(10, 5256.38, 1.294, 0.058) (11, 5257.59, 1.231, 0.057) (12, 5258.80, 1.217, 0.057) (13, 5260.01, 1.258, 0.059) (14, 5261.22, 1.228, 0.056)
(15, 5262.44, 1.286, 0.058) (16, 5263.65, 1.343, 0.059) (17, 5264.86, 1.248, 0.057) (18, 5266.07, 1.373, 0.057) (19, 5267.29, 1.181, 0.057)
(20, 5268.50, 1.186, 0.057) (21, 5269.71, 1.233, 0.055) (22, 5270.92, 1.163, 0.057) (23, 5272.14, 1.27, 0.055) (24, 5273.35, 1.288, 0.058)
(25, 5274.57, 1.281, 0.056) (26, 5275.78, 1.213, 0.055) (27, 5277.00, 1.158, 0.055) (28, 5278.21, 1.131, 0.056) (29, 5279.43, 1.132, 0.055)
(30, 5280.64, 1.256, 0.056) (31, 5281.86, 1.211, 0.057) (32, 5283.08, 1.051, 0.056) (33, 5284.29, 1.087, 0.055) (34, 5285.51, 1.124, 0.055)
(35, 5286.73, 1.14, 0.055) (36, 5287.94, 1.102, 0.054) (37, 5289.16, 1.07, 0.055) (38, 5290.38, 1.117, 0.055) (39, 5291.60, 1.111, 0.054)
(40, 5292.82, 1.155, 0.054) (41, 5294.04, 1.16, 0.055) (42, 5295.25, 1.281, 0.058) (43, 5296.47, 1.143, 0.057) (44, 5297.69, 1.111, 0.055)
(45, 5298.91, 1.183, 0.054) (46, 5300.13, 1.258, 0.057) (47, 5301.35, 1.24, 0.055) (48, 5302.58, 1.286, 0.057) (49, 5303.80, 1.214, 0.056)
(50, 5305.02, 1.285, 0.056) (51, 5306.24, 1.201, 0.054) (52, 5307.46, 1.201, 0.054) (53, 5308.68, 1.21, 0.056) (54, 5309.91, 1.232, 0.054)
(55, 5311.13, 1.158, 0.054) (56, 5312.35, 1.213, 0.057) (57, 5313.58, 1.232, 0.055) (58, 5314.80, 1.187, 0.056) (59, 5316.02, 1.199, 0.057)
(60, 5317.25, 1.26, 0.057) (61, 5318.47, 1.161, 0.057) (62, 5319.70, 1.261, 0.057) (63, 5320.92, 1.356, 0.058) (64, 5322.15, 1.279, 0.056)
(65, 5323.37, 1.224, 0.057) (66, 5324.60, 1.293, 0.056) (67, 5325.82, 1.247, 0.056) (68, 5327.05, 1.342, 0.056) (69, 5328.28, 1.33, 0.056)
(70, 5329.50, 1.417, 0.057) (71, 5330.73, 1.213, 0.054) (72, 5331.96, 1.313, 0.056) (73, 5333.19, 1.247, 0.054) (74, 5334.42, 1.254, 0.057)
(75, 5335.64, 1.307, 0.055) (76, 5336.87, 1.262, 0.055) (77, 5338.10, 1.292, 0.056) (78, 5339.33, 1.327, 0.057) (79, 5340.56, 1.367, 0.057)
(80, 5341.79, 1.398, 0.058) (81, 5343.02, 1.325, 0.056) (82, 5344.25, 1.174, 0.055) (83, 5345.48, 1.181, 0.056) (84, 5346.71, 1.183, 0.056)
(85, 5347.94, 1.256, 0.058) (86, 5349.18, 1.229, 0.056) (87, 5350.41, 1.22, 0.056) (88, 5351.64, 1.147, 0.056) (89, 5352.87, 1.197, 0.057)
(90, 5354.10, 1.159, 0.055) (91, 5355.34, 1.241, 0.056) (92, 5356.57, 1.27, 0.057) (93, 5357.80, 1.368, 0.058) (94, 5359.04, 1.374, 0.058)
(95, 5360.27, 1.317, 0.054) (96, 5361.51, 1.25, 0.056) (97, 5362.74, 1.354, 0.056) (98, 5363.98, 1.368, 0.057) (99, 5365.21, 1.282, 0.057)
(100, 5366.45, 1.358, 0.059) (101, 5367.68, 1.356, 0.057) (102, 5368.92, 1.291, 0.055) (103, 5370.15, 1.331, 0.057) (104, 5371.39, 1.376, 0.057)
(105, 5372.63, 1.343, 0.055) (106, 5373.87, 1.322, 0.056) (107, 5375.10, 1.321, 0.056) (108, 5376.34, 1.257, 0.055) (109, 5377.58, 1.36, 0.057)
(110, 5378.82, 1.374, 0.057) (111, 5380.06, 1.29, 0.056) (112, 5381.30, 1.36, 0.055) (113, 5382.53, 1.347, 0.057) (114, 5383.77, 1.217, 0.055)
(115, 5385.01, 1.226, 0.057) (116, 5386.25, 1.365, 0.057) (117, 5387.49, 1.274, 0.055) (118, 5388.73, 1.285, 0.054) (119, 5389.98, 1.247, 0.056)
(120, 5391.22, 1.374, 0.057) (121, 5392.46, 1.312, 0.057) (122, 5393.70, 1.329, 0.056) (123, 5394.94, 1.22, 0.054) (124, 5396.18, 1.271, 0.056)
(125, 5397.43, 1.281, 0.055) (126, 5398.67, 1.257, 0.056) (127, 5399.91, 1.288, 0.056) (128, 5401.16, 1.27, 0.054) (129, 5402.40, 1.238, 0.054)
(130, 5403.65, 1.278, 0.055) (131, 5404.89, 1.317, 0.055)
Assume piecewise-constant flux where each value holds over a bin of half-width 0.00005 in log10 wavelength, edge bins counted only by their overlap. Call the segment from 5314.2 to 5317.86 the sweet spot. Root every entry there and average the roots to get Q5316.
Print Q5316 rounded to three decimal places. 1.102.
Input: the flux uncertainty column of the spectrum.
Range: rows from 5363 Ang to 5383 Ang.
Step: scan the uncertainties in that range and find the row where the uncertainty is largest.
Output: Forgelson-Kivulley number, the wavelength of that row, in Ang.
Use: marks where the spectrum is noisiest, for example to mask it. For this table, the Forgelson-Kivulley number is 5366.45 Ang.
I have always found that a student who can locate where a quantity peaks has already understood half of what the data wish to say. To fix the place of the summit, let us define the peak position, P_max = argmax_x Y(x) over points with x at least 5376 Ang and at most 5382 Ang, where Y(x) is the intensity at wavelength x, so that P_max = 5378.82 Ang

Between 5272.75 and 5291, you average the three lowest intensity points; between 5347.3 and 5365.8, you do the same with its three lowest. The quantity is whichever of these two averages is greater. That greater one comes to 1.17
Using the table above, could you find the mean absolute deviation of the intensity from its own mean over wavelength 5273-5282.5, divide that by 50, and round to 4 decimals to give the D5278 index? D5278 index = 0.0010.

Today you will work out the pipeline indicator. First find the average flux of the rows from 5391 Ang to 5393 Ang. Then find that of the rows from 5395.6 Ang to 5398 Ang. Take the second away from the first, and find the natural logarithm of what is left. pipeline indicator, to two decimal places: -2.70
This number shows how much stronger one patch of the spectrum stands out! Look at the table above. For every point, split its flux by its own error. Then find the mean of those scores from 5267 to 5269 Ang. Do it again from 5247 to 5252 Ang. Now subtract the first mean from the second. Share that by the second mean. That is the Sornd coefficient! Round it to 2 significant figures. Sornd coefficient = 0.12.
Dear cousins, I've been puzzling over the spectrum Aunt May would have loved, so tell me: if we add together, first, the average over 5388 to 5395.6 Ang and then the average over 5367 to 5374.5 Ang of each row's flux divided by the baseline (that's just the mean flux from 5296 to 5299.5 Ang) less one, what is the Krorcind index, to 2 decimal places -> 0.30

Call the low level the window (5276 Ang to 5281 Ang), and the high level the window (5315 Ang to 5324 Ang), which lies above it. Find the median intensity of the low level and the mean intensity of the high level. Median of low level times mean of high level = 1.43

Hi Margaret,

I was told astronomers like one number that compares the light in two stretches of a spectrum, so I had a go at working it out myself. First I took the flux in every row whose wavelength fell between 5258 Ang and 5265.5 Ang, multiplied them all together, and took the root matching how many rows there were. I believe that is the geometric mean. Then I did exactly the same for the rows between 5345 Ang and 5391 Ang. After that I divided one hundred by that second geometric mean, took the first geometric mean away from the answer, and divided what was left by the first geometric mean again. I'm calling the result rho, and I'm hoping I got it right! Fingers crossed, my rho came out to 61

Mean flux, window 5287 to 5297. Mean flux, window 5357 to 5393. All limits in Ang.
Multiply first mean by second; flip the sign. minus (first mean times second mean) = -1.509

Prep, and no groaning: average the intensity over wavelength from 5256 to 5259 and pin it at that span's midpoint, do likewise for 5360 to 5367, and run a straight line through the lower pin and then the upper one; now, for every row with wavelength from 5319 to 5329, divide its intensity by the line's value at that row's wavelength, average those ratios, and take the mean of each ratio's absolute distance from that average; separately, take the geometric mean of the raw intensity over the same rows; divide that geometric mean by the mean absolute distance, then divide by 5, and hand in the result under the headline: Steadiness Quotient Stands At 8.8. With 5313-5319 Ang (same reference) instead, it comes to 10.1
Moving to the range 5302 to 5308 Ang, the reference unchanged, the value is 8.1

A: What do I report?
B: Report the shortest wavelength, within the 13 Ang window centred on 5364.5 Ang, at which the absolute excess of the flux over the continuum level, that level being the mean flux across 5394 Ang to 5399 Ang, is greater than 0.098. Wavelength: 5359.04 Ang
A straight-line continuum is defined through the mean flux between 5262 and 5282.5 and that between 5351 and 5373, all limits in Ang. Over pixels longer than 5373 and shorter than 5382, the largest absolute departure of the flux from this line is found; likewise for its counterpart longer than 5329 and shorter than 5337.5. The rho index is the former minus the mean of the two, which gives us -0.04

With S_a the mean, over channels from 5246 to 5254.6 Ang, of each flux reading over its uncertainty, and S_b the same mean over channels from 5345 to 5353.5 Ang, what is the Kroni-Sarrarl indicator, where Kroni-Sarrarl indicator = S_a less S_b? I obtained 1.8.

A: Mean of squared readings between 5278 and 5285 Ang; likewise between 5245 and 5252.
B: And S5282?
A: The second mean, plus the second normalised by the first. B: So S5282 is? 3.1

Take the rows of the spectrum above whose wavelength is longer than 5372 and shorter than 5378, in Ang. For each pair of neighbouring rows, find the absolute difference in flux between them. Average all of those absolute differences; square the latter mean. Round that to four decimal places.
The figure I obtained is 0.0022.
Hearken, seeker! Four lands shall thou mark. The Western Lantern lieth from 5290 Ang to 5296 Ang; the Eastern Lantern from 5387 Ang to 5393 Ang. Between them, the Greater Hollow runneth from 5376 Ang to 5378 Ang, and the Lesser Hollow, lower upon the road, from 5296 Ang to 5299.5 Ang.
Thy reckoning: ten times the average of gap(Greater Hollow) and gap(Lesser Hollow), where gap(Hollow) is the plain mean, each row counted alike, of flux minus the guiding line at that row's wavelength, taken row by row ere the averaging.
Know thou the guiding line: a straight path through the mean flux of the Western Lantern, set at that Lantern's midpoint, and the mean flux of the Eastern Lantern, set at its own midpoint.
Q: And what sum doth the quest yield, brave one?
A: 0.0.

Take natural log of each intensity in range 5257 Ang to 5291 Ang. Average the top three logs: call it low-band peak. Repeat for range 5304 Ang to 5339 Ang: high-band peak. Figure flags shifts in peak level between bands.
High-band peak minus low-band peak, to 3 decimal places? 0.027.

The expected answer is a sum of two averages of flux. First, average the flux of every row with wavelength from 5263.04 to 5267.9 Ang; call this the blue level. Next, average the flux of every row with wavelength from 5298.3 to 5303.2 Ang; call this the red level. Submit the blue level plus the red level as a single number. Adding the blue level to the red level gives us 2.53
